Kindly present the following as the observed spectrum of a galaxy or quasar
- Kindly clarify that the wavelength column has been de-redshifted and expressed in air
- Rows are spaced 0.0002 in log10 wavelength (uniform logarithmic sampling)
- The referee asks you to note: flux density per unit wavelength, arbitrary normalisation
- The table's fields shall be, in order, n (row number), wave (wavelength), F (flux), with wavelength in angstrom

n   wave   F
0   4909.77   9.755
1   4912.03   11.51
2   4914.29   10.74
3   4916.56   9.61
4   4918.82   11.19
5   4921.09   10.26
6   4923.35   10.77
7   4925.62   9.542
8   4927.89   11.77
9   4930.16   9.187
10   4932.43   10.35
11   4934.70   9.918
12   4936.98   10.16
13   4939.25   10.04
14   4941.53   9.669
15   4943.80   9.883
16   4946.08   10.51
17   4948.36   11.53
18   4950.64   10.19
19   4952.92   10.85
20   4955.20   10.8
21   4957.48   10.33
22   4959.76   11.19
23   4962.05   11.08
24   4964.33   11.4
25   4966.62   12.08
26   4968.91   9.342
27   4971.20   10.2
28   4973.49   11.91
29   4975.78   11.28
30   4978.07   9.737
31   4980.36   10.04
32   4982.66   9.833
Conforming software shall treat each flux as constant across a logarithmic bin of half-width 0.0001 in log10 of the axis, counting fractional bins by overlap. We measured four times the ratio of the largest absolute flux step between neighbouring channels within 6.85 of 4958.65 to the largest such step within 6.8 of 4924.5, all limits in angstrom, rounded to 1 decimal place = 1.3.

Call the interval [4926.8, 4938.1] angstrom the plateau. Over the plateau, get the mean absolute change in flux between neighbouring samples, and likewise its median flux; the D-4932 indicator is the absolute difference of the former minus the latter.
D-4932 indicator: 9.1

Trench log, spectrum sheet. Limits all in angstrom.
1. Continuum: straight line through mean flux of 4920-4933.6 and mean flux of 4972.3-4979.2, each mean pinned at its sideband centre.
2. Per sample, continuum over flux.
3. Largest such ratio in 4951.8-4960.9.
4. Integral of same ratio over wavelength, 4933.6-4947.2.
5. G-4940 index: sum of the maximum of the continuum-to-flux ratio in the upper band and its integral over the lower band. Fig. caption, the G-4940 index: 15.3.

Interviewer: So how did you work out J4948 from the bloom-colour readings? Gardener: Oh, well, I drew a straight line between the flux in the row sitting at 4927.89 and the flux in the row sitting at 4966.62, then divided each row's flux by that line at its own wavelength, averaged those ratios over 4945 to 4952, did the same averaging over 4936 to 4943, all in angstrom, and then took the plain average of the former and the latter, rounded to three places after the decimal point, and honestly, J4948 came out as 0.870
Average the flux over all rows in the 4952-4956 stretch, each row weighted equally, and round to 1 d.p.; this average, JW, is 10.8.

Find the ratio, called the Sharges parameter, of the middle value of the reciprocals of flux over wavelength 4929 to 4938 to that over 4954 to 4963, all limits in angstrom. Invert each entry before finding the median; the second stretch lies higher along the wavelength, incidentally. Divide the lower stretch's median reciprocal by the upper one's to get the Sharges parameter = 1.09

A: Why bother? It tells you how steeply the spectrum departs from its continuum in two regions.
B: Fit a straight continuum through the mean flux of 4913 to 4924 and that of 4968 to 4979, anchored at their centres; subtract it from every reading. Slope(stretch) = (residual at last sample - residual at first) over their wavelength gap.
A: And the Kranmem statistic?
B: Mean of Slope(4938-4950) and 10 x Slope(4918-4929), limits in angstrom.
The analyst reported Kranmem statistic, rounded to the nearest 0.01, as 0.40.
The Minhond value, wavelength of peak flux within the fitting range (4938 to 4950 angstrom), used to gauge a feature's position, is 4948.36 angstrom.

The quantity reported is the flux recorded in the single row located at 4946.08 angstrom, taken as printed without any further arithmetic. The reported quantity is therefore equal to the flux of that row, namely 10.51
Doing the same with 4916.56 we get 9.61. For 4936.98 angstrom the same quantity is 10.16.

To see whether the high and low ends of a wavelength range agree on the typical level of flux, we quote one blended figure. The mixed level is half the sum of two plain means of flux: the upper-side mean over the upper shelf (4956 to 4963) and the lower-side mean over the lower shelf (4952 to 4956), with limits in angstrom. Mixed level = 10.8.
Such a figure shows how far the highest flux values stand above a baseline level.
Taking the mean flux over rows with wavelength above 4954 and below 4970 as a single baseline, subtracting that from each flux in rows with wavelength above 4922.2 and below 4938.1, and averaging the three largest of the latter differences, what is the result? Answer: 0.07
